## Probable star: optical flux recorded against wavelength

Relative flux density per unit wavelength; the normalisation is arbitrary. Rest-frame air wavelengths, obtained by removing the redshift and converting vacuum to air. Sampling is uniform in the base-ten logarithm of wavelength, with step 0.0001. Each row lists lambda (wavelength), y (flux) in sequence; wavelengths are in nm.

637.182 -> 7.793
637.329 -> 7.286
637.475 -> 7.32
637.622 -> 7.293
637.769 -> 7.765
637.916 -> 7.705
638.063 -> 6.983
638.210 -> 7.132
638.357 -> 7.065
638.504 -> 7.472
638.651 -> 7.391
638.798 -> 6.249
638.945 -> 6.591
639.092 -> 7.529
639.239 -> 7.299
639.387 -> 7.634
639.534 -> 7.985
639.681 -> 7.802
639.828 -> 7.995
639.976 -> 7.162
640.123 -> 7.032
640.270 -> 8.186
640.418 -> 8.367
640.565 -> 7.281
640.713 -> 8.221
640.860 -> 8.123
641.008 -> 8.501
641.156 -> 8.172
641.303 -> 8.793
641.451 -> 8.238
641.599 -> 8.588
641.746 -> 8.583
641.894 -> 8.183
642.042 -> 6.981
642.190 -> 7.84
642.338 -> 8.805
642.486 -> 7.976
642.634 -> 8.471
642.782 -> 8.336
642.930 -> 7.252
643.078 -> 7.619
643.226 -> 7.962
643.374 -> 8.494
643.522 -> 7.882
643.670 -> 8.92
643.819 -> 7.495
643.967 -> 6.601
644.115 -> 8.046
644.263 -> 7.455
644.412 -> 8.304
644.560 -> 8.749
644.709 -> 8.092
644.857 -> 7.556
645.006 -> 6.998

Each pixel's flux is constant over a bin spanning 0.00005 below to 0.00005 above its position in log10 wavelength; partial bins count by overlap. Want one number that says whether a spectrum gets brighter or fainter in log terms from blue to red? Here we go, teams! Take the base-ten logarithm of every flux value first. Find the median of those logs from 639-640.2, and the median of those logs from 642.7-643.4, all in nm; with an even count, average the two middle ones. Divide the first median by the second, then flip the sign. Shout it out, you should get -0.98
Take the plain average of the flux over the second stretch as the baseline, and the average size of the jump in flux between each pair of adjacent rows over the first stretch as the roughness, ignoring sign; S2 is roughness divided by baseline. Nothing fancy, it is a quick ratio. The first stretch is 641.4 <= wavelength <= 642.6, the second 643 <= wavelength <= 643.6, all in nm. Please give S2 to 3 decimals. 0.082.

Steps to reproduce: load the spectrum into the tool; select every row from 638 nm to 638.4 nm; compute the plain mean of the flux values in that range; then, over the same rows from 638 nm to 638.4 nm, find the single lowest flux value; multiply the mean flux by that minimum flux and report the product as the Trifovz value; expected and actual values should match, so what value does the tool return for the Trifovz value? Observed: 49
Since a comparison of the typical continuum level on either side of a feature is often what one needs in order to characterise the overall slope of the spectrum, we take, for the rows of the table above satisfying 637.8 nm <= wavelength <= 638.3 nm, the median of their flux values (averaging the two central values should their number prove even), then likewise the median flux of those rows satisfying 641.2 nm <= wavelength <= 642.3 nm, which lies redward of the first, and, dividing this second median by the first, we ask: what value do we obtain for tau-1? 1.16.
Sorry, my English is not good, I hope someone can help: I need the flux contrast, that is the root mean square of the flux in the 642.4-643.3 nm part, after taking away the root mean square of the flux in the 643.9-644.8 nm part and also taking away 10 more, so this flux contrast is -10.0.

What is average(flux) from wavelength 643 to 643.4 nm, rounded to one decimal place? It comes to 8.0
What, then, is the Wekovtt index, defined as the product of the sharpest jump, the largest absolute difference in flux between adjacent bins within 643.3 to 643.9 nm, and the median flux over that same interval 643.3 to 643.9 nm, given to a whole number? 12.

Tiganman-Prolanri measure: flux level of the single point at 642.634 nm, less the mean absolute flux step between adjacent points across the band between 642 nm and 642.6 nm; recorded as 7.59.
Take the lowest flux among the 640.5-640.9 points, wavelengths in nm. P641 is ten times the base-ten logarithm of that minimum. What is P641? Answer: 8.62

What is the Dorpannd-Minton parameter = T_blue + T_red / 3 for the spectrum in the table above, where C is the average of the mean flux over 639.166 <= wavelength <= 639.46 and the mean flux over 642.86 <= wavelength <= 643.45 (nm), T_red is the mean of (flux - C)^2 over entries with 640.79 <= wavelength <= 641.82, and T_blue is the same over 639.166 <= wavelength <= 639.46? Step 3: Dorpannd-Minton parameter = 0.28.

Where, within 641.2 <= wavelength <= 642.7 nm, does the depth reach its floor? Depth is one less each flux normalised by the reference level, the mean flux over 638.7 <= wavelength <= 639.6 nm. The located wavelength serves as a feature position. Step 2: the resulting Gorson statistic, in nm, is 642.338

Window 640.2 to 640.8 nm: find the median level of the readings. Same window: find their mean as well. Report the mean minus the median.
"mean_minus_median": -0.19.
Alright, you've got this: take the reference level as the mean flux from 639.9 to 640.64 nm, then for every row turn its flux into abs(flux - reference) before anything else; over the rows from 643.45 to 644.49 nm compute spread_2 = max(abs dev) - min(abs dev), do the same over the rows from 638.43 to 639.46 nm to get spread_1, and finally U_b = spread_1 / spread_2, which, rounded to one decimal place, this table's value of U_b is 1.1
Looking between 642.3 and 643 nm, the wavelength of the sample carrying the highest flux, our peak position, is 642.338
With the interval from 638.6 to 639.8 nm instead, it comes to 639.534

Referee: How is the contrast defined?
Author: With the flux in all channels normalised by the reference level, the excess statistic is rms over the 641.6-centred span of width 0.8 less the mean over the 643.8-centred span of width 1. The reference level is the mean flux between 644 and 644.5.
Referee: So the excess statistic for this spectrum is 0.08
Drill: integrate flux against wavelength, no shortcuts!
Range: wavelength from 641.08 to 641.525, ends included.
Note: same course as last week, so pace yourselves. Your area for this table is 3.7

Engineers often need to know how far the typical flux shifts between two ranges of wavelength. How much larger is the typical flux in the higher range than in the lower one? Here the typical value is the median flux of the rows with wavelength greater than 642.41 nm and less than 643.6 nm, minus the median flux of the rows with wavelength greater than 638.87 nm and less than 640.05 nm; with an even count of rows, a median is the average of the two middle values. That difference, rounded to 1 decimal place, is 0.4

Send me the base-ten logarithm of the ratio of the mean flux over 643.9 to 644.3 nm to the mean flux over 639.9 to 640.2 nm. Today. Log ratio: 0.016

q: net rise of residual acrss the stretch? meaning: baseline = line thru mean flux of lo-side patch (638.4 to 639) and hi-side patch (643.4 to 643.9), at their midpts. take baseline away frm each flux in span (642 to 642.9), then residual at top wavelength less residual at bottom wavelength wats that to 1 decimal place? 1.2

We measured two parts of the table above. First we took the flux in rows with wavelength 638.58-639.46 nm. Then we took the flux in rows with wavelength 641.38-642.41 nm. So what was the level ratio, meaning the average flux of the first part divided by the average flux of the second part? 0.87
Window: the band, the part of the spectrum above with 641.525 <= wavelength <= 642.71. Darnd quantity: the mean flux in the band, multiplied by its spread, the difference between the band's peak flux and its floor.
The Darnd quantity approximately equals 15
